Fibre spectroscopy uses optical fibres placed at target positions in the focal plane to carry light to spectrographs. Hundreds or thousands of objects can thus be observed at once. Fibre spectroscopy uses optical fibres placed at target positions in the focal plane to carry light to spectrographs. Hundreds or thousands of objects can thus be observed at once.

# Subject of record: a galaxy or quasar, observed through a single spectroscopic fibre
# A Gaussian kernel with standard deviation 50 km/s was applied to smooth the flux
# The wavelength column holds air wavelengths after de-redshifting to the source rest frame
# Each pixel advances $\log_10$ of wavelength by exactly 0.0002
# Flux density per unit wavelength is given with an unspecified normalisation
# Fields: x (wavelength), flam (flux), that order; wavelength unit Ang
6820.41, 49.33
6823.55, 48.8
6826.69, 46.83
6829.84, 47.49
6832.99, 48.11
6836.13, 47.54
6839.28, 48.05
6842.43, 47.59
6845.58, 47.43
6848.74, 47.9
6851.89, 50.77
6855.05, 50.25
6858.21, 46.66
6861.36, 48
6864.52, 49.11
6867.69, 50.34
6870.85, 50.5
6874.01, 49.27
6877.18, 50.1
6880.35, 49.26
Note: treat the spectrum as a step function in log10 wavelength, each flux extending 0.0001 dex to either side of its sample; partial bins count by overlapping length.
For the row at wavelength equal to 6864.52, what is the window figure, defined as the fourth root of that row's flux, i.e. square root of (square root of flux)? 2.65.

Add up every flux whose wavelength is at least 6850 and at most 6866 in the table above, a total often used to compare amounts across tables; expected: 245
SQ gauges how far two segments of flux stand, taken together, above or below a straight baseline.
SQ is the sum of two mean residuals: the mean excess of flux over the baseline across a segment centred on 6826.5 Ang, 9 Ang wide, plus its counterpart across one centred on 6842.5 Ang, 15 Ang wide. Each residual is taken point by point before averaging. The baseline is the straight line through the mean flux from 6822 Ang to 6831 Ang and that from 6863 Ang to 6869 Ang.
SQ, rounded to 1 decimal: -0.8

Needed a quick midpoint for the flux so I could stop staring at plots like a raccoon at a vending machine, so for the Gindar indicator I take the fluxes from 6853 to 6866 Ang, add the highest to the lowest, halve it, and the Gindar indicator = 48.5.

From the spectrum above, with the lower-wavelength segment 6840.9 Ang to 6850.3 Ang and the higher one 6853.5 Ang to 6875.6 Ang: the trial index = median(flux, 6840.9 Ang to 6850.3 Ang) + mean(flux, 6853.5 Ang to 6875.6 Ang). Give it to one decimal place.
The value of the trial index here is 96.8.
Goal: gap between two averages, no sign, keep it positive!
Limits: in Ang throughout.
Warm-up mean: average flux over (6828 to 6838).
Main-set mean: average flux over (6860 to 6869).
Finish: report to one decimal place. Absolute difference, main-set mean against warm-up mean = 1.4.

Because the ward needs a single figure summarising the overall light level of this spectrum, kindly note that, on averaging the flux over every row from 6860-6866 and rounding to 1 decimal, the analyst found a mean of 48.6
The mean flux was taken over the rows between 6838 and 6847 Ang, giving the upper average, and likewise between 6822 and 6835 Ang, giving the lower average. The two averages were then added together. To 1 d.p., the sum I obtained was 95.5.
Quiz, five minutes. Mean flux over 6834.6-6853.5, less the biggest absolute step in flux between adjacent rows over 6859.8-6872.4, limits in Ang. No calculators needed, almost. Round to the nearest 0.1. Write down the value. 47.0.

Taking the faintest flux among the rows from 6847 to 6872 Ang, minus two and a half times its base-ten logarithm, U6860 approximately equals -4.17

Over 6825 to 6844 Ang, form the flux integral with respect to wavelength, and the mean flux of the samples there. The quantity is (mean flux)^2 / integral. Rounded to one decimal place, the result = 2.5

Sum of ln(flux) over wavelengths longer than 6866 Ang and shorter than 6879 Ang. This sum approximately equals 15.65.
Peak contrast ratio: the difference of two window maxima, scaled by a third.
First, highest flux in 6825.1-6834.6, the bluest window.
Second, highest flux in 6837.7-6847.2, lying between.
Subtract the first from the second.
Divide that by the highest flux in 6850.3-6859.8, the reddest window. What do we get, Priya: 0.00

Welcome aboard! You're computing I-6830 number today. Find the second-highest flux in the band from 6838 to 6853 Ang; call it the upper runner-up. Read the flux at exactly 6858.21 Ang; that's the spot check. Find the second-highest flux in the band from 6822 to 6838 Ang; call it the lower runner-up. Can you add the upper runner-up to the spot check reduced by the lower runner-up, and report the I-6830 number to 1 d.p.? 46.6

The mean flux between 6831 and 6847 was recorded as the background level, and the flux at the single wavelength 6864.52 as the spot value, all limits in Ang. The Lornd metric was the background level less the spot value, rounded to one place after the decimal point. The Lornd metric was -1.4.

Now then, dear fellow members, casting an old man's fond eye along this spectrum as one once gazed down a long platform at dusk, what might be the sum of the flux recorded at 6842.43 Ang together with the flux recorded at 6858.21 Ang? 94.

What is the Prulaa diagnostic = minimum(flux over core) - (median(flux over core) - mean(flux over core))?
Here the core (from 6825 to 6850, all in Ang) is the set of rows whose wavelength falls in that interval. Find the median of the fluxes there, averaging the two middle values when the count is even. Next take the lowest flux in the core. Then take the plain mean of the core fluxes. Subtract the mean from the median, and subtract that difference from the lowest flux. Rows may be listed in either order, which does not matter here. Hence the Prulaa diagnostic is 46.9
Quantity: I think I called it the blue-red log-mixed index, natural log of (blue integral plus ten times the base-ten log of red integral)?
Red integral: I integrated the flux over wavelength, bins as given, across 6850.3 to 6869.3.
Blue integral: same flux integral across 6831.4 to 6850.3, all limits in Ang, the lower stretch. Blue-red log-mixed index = 6.84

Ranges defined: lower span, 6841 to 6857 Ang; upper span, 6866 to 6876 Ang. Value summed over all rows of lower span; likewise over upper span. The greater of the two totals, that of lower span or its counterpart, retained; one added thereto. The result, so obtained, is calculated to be 245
